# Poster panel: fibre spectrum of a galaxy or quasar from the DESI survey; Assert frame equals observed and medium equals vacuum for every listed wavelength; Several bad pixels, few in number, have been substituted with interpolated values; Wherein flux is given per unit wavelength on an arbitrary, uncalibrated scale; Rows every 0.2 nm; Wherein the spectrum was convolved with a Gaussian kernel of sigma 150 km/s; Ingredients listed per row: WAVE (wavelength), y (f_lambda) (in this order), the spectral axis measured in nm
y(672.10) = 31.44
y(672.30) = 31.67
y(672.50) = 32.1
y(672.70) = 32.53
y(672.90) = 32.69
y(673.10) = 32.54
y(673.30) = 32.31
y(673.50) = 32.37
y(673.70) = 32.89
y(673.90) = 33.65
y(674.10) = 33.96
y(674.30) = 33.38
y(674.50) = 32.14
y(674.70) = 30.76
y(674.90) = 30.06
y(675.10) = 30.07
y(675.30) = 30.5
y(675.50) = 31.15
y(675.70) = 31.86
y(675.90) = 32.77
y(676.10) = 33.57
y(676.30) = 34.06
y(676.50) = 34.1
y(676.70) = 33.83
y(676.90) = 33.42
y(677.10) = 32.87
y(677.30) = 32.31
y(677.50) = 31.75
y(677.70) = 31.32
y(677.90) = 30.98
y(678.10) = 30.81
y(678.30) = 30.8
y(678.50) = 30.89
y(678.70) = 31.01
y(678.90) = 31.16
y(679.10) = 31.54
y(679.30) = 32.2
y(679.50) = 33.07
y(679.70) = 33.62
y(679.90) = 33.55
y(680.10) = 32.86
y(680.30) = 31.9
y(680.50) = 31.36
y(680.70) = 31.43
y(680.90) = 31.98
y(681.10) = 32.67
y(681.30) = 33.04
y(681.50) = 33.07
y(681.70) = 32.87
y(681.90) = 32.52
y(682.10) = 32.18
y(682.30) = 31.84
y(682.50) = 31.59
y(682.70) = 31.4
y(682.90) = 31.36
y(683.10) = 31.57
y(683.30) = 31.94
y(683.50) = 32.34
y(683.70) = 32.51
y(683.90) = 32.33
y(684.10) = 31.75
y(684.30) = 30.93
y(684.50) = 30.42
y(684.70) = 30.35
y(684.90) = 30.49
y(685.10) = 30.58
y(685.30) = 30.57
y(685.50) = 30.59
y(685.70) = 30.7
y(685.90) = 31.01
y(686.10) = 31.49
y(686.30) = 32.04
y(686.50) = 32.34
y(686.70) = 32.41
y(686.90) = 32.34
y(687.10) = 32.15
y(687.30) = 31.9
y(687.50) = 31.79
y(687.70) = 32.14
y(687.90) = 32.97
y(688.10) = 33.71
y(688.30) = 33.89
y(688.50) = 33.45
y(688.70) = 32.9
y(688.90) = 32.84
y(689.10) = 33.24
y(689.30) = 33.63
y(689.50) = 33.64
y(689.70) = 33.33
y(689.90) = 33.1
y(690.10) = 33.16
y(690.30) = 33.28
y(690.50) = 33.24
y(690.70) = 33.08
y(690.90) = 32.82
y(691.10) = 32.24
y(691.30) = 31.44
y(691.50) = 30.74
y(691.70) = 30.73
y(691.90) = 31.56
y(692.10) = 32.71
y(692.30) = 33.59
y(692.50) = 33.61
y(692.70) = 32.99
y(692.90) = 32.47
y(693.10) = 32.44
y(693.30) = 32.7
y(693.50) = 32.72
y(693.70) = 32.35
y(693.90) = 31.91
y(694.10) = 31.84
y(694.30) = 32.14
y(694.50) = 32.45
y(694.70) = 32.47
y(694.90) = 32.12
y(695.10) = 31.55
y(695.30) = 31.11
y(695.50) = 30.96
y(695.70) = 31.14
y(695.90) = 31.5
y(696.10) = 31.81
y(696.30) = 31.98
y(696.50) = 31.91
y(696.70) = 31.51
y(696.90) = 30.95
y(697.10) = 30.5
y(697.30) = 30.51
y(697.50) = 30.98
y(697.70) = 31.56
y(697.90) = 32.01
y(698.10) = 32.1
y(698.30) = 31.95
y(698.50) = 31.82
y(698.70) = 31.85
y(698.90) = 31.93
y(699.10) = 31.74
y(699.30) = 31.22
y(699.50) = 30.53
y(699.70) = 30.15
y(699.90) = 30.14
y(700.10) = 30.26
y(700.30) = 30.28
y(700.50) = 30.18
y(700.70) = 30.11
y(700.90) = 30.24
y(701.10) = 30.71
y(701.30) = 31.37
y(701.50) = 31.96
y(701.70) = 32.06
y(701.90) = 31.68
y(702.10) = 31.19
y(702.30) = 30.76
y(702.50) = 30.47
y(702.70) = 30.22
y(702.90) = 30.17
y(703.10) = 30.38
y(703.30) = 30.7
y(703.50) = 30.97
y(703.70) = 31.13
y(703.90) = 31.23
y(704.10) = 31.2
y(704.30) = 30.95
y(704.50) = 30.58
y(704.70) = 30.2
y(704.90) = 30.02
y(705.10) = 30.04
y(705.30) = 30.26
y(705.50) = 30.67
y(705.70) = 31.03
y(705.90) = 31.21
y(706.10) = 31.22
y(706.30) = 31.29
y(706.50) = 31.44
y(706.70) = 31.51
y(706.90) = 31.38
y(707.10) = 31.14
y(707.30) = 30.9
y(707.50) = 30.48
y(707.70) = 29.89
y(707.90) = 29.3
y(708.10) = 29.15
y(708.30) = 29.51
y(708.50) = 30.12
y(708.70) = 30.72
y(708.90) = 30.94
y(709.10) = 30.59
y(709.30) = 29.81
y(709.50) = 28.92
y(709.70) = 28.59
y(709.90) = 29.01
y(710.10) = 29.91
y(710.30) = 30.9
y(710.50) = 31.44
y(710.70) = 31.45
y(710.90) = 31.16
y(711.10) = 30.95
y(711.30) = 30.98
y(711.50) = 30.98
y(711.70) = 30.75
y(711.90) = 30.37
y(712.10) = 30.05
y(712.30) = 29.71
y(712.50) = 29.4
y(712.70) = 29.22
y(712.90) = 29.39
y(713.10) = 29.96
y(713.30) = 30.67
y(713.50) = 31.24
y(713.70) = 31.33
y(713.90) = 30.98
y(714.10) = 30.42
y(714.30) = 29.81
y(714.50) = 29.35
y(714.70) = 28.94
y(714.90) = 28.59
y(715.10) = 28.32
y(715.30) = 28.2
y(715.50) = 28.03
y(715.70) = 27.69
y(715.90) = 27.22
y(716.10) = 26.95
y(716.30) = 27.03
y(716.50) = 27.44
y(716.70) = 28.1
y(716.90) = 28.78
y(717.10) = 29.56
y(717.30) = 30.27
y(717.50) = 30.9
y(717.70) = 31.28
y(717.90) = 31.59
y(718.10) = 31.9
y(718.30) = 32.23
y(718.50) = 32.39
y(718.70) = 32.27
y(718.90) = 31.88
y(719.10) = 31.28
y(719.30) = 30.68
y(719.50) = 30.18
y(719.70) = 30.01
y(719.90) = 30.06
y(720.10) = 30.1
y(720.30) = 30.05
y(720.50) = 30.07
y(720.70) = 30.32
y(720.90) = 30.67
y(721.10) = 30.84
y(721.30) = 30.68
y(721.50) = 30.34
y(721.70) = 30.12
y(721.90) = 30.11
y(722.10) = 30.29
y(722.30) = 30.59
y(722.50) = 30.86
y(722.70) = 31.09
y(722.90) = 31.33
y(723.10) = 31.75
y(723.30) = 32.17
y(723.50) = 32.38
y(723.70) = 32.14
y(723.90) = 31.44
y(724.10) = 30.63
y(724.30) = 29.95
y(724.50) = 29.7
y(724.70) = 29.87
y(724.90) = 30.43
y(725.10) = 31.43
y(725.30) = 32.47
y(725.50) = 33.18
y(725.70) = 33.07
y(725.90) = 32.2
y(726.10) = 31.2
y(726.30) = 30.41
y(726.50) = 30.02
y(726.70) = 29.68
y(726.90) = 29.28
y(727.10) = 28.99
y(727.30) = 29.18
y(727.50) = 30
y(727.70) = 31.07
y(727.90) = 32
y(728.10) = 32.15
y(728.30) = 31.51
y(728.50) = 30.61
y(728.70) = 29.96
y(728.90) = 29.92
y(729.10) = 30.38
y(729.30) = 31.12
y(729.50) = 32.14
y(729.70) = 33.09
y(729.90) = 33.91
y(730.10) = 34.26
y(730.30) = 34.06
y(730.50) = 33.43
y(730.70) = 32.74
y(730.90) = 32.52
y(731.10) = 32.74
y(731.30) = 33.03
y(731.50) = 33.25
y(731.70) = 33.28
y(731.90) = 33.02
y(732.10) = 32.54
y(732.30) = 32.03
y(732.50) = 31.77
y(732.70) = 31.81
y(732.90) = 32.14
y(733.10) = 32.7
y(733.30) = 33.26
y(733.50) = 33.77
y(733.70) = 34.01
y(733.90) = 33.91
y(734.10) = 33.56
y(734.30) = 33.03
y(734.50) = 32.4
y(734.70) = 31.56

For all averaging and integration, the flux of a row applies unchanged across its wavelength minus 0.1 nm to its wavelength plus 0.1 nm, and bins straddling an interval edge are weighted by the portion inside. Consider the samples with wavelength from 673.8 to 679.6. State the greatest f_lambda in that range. 34.1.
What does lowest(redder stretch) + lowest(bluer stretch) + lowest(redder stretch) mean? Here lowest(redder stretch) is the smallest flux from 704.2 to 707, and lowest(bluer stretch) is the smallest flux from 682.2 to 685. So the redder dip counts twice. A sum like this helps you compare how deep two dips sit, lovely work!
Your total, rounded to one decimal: 90.4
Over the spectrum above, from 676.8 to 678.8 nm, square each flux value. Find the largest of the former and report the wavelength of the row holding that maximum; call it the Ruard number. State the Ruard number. 676.90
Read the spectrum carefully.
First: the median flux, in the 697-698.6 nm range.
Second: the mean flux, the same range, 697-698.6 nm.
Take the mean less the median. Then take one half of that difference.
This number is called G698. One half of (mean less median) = -0.13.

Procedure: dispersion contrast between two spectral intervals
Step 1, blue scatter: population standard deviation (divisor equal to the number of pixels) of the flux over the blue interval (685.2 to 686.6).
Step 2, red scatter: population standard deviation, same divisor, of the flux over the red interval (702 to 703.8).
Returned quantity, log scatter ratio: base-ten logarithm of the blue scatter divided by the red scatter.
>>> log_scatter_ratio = 0.27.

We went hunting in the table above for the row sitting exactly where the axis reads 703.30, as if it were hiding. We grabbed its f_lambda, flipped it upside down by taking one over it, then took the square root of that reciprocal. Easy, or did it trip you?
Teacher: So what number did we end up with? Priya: 0.180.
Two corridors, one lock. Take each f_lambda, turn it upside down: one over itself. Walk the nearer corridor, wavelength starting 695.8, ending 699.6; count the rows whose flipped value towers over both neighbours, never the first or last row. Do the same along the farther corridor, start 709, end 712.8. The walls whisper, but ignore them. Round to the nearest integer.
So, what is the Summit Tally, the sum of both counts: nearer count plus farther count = 4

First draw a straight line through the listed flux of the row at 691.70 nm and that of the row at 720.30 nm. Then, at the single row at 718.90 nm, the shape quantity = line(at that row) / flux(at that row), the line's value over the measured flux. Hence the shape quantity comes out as 0.94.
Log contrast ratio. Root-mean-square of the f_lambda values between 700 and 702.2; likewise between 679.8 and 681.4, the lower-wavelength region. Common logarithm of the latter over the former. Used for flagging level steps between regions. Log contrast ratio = 0.02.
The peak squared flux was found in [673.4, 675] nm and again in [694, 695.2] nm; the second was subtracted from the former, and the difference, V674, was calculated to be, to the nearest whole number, 99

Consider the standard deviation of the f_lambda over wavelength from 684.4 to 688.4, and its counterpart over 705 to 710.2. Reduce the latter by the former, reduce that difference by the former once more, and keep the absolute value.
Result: 1.3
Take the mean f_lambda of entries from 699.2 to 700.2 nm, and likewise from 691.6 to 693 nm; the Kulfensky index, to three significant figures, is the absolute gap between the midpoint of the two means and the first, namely 1.03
